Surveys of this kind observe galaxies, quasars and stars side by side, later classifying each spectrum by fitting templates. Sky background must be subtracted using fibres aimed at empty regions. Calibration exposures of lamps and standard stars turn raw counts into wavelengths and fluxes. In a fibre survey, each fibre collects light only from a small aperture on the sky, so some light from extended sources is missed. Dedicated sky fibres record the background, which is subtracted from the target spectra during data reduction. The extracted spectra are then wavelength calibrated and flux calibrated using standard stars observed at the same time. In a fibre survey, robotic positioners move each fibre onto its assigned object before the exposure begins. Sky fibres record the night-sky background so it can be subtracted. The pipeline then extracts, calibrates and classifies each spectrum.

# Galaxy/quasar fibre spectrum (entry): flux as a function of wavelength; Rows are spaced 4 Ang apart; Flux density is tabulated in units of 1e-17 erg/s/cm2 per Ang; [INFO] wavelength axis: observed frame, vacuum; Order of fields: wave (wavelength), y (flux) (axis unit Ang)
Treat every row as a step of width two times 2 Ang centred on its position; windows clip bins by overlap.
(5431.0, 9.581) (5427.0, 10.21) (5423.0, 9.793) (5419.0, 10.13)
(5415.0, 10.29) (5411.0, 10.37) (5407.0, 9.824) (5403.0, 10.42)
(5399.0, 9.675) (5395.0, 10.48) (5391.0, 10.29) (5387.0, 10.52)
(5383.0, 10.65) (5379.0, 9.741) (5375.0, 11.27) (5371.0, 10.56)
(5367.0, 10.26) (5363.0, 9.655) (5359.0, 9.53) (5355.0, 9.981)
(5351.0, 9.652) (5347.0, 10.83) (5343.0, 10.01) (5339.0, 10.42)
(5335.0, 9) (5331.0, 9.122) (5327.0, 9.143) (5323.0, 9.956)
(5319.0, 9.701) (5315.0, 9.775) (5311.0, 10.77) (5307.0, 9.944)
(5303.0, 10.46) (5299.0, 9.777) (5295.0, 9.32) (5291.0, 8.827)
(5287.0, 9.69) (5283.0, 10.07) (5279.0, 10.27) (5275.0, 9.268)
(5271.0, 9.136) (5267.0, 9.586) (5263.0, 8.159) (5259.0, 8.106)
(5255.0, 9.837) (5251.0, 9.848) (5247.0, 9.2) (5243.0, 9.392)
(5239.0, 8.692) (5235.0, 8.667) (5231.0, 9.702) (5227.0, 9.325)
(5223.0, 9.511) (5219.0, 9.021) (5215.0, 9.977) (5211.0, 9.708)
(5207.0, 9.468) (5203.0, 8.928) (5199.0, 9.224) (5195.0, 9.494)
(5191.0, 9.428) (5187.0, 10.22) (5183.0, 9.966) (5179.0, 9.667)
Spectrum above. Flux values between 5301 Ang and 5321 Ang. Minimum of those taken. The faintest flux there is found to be 9.701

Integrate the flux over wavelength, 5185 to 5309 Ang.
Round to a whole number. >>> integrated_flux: 1169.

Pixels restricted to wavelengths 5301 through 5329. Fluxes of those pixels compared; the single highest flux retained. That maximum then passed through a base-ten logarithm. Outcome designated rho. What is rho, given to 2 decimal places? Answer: 1.03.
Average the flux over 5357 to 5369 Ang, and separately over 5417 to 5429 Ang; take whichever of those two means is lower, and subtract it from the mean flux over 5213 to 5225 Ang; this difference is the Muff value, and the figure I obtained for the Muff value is -0.31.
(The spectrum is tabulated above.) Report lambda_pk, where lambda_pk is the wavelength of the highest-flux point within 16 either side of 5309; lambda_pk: 5311.0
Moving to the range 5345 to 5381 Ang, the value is 5375.0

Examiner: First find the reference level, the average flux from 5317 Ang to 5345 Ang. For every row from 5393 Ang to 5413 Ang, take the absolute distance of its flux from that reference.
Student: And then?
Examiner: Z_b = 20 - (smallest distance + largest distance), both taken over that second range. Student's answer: 19.1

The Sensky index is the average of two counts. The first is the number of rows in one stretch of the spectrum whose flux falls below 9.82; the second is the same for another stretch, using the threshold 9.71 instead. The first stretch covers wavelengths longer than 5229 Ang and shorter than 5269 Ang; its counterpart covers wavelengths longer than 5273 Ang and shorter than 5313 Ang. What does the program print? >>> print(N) 6.0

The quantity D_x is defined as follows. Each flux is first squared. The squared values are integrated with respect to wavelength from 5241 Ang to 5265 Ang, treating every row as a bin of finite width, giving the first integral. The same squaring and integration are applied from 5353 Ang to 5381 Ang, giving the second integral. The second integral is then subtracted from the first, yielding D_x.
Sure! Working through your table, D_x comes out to -894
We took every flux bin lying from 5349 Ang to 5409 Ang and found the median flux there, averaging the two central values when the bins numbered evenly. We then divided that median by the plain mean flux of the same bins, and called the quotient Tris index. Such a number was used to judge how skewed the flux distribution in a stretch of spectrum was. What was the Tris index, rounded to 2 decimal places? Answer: 1.01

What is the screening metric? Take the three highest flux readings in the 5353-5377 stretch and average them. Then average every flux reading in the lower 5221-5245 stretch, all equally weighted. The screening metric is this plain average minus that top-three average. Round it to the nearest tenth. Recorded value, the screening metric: -1.5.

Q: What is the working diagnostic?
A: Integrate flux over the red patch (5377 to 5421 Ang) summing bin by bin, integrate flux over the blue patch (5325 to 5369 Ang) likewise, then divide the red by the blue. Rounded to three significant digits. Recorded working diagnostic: 1.04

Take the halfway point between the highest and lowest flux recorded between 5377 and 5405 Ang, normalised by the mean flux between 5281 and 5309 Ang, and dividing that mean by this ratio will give 9.3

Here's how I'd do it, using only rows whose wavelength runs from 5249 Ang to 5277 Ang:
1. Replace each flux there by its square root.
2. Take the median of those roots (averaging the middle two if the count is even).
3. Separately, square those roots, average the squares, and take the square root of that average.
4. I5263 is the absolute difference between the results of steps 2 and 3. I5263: 0.022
